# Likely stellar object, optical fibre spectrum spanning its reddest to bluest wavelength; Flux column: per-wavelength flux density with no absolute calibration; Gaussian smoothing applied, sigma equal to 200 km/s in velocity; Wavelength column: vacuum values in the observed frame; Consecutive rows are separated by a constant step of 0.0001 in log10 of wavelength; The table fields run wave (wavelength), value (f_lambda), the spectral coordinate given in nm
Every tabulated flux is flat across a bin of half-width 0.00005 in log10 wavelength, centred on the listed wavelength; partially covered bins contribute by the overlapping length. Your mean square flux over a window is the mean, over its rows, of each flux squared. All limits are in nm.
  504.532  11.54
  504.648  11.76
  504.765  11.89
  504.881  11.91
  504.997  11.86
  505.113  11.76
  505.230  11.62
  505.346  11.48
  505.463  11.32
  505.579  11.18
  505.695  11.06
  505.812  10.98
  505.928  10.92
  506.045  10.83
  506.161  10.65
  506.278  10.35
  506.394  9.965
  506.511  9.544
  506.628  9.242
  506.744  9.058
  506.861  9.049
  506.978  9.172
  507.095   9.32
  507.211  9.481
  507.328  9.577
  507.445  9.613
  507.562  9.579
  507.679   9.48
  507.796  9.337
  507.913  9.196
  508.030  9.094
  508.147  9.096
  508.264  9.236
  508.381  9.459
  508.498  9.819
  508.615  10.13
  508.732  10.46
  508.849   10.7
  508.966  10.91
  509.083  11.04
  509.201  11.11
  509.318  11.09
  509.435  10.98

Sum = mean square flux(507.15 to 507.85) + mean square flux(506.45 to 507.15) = 176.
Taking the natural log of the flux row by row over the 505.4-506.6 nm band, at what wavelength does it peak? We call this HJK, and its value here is 505.463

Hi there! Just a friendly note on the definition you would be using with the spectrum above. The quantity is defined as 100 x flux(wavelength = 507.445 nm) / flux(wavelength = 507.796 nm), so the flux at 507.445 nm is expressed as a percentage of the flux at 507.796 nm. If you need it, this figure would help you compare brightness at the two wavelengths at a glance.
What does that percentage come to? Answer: 103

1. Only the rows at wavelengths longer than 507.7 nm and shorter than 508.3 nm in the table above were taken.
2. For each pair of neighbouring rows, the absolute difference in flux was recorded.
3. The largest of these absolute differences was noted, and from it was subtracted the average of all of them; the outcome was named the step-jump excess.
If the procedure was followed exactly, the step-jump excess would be 0.045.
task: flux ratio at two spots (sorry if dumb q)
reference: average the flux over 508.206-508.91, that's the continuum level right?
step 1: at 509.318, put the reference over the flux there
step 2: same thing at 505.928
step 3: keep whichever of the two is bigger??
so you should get 0.91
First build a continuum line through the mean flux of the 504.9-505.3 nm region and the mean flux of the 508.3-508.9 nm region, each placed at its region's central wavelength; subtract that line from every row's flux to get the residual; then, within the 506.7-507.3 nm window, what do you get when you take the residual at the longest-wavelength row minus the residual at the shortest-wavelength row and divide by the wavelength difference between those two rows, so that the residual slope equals 1.4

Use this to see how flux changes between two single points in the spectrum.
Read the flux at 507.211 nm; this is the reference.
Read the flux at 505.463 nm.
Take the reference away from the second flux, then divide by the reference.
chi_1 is 0.19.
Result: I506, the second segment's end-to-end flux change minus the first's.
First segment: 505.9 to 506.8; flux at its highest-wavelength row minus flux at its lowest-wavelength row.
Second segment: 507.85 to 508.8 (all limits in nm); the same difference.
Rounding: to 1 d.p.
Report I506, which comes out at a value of 3.1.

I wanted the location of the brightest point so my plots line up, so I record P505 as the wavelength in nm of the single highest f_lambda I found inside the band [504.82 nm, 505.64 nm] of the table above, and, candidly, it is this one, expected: 504.881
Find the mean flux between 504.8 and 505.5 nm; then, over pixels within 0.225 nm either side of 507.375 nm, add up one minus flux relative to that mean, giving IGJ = 0.72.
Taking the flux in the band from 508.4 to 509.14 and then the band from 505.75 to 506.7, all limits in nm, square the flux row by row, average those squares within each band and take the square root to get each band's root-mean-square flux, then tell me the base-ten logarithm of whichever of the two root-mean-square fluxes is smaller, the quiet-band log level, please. 1.01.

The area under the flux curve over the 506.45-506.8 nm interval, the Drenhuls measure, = 3.2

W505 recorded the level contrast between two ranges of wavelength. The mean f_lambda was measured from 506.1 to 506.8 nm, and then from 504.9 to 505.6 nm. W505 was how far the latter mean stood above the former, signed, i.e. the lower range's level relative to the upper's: 2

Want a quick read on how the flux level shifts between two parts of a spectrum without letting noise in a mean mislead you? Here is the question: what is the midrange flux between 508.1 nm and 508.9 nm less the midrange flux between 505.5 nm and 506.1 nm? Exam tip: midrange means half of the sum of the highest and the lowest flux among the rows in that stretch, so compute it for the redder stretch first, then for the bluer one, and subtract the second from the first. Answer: -1.1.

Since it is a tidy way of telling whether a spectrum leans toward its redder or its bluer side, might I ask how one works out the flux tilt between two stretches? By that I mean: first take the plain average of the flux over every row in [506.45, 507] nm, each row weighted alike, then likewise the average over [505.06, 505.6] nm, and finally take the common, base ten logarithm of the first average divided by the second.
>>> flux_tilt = -0.10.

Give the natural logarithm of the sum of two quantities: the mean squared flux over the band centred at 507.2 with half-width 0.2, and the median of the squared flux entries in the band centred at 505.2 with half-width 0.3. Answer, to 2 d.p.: 5.41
